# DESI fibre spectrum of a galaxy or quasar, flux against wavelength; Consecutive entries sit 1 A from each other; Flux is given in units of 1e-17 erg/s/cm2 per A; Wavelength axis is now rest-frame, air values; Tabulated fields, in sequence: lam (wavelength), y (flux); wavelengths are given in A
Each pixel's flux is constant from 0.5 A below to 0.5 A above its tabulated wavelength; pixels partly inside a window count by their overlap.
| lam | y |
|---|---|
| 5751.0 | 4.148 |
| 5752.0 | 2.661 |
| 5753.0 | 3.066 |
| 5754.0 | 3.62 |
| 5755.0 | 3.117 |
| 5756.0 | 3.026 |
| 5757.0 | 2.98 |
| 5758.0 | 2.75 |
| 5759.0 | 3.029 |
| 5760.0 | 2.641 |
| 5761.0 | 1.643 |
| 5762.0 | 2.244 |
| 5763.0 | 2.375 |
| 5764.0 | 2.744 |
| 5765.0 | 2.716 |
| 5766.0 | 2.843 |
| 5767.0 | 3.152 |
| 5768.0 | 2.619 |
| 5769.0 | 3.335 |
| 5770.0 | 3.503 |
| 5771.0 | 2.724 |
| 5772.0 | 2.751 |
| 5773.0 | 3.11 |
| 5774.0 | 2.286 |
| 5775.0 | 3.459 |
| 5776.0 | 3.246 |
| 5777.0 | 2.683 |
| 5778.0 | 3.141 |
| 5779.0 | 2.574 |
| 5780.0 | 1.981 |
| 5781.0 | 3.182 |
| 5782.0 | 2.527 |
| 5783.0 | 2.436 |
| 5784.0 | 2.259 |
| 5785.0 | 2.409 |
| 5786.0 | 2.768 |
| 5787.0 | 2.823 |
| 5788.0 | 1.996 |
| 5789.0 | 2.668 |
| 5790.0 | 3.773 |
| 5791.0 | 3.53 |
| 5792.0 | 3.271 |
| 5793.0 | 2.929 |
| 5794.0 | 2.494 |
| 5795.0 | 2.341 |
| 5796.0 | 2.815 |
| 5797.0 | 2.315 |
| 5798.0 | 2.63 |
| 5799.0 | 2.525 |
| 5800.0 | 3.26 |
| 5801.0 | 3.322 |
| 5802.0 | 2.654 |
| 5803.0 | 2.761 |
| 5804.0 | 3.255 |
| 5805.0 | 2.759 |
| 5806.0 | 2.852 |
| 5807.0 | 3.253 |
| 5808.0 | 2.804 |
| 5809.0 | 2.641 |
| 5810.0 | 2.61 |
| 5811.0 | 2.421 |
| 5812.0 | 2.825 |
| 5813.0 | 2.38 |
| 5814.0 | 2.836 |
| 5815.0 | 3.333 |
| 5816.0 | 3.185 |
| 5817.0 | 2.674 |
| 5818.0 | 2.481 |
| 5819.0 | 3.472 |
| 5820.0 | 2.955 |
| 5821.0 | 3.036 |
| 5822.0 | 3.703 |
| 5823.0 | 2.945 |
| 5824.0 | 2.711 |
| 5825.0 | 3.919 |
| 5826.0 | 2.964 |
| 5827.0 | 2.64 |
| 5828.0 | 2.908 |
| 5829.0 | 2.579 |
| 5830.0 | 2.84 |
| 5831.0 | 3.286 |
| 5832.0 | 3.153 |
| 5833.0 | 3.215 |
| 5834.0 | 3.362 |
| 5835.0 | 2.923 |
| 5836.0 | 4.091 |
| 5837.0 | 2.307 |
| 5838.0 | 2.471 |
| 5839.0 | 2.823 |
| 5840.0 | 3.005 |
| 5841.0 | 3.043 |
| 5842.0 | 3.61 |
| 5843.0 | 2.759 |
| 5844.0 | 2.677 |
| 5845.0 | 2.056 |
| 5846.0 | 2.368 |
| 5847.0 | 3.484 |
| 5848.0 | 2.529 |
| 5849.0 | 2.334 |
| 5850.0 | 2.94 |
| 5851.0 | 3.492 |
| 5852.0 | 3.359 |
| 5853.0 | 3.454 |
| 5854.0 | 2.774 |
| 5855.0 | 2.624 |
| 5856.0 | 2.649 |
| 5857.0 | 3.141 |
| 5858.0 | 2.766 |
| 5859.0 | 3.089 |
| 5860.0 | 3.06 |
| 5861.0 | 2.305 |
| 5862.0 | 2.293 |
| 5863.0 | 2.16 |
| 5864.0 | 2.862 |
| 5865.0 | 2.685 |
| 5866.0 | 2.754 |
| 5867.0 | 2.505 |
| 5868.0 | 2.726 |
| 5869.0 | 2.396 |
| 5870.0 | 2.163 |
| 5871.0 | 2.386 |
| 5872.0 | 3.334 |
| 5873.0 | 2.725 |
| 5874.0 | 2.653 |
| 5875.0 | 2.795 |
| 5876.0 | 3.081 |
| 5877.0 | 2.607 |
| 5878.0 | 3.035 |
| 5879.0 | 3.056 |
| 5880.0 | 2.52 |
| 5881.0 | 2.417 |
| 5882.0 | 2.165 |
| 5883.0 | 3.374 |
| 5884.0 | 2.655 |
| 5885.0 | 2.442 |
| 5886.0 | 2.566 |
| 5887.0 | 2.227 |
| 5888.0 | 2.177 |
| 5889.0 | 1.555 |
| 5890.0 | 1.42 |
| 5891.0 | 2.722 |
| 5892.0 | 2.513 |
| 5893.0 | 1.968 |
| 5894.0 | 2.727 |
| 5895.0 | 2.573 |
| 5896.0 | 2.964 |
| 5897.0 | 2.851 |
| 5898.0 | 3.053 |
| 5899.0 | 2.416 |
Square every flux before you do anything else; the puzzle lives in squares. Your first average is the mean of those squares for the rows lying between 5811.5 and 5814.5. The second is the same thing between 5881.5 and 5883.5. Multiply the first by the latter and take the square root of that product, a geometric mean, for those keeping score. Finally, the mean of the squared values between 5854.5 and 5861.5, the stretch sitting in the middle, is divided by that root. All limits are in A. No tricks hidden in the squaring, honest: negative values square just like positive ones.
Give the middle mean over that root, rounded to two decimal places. 1.04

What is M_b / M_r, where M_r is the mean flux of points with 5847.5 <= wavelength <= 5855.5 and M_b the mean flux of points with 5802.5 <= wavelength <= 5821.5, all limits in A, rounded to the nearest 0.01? 0.98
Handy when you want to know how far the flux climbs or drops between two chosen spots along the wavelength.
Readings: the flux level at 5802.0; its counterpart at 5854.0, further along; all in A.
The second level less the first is 0.12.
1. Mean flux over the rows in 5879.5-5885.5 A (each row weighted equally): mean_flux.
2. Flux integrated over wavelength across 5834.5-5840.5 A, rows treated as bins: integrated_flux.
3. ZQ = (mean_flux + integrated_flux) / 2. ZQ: 10.1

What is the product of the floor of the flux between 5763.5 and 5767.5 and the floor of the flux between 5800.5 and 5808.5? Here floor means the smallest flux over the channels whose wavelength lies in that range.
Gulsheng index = 7.2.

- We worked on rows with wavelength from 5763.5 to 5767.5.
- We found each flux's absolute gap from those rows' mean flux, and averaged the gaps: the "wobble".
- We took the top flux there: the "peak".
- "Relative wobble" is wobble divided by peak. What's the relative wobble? 0.046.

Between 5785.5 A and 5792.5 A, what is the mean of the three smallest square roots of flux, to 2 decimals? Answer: 1.57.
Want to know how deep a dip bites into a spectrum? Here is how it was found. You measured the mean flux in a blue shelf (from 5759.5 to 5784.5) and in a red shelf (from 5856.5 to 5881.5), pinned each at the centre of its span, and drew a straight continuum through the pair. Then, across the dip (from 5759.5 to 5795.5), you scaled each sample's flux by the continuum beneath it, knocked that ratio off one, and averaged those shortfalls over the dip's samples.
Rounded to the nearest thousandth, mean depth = -0.011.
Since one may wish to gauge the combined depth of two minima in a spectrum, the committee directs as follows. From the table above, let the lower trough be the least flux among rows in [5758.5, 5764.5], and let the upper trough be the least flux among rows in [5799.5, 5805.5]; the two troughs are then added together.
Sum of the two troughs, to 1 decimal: 4.3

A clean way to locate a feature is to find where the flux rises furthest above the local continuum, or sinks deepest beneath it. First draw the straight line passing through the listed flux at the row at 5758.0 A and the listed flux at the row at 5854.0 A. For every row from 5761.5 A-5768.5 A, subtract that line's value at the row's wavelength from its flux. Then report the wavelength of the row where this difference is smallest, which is 5762.0 A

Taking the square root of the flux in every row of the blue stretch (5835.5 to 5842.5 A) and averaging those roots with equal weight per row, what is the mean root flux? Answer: 1.74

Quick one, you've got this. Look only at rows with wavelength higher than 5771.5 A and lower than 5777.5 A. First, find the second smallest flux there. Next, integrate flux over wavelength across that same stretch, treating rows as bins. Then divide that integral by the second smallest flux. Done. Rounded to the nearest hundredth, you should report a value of 6.54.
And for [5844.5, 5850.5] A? 6.73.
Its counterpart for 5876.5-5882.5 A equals 6.54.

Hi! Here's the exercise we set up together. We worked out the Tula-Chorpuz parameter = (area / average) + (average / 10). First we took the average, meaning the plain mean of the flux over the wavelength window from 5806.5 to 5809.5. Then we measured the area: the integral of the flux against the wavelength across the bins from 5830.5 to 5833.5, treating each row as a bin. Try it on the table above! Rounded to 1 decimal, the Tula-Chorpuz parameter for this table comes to 3.6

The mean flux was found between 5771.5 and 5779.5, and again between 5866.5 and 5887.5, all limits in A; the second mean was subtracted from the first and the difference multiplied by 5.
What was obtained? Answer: 1.2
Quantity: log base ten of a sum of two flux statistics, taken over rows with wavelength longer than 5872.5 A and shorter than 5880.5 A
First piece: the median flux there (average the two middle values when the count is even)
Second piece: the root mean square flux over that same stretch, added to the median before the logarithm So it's 0.746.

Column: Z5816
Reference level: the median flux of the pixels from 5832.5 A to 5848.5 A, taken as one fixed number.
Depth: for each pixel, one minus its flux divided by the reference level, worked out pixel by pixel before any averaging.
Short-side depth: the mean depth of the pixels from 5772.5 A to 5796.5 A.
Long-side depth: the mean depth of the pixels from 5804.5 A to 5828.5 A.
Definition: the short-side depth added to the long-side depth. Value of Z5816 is 0.013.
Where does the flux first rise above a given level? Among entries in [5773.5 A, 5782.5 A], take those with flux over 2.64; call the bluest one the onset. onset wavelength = 5775.0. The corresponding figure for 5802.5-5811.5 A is 5803.0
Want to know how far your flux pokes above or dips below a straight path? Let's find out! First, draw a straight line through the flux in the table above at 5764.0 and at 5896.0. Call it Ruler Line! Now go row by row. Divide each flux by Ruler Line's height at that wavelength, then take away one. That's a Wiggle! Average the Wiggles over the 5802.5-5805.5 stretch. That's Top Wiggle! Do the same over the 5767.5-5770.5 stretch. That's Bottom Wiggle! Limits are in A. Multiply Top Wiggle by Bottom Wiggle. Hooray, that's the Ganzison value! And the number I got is 0.006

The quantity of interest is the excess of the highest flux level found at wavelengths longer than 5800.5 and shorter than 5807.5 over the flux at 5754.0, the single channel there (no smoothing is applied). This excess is -0.30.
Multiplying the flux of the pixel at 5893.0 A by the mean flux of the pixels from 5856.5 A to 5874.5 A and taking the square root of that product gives 2.3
